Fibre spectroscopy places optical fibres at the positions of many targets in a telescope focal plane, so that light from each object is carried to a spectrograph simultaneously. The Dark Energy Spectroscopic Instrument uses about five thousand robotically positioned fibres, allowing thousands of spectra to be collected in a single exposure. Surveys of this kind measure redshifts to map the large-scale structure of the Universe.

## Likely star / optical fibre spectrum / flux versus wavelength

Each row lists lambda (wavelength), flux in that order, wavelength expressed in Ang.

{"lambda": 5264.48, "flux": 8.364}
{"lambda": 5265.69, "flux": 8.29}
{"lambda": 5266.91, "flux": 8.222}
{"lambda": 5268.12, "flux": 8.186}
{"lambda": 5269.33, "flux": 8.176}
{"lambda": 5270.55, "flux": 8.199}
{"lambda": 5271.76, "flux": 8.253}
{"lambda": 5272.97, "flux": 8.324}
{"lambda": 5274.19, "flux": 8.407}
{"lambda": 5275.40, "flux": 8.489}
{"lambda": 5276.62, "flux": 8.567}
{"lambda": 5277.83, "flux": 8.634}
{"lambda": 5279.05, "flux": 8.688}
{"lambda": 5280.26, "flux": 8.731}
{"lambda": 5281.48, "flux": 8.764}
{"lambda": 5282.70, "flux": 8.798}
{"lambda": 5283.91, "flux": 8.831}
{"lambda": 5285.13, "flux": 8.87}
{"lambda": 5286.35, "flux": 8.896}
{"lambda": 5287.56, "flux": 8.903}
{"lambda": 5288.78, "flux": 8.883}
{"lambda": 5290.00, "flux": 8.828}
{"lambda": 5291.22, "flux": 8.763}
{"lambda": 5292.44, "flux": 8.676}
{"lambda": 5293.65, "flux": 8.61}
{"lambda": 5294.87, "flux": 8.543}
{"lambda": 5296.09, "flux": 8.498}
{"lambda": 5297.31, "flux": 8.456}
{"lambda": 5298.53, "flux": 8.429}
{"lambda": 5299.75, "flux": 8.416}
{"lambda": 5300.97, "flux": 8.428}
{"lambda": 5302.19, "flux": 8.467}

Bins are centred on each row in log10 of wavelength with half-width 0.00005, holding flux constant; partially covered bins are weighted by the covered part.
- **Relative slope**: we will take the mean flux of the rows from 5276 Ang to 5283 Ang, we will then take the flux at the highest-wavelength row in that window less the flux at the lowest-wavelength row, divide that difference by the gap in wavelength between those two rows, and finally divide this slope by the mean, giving 0.004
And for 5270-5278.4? 0.007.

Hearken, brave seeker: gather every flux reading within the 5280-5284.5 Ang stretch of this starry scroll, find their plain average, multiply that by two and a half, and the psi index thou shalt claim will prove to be 22.0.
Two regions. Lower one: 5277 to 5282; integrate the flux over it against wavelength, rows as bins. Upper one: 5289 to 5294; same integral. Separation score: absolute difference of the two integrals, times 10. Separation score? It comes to 2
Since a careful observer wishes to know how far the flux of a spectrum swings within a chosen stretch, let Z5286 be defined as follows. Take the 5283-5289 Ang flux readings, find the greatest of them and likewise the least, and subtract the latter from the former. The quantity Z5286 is 0.072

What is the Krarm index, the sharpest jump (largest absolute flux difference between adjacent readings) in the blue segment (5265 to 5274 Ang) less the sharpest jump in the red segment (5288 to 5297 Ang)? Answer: -0.02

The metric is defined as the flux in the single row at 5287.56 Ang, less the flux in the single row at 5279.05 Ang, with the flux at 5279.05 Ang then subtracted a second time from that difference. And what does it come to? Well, -8.5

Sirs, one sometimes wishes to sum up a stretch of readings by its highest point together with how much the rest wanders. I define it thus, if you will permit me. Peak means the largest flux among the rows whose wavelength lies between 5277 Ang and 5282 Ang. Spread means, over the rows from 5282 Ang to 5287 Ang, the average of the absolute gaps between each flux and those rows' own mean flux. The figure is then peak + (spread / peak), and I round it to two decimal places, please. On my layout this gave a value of 8.77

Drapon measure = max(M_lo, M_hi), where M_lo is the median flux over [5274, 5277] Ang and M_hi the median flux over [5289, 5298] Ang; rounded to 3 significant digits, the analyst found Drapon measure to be 8.61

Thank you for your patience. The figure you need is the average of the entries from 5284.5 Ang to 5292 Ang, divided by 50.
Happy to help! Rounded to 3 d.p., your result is 0.177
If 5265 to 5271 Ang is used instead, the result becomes 0.164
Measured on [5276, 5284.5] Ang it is 0.174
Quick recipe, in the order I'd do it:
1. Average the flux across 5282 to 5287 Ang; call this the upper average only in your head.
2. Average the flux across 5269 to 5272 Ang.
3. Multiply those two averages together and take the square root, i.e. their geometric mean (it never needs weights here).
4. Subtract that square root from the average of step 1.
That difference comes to 0.33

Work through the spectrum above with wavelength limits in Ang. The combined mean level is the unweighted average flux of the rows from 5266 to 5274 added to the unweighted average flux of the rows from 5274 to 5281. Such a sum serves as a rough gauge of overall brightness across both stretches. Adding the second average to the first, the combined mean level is 16.8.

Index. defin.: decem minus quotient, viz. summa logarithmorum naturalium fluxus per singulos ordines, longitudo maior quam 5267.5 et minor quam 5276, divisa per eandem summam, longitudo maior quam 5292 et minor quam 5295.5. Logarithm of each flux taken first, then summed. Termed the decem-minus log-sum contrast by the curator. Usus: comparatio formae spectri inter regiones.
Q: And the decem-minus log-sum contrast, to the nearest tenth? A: 7.7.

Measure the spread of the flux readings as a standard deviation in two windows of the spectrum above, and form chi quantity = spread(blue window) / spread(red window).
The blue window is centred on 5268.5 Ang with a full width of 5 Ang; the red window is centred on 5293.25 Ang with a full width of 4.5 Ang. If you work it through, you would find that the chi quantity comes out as 0.2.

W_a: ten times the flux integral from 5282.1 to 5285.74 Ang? 322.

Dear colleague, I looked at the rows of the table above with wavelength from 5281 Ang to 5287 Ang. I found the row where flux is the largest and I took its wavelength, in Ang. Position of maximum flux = 5286.35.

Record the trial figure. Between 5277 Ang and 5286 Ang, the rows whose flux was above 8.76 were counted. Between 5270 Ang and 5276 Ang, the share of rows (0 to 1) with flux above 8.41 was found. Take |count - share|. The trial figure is 4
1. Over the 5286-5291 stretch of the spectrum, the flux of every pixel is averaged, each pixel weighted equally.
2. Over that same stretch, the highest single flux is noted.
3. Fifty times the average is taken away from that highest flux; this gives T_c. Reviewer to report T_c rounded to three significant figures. -435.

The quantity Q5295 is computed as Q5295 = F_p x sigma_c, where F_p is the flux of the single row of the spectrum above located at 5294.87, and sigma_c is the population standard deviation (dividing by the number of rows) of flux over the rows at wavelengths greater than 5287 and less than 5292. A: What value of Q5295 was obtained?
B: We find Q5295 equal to 0.46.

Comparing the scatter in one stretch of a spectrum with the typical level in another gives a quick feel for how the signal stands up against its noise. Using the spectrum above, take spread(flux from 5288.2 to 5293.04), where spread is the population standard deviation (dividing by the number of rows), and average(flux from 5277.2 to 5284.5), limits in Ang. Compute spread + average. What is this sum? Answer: 8.82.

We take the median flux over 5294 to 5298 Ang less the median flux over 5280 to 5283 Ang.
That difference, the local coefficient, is -0.3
